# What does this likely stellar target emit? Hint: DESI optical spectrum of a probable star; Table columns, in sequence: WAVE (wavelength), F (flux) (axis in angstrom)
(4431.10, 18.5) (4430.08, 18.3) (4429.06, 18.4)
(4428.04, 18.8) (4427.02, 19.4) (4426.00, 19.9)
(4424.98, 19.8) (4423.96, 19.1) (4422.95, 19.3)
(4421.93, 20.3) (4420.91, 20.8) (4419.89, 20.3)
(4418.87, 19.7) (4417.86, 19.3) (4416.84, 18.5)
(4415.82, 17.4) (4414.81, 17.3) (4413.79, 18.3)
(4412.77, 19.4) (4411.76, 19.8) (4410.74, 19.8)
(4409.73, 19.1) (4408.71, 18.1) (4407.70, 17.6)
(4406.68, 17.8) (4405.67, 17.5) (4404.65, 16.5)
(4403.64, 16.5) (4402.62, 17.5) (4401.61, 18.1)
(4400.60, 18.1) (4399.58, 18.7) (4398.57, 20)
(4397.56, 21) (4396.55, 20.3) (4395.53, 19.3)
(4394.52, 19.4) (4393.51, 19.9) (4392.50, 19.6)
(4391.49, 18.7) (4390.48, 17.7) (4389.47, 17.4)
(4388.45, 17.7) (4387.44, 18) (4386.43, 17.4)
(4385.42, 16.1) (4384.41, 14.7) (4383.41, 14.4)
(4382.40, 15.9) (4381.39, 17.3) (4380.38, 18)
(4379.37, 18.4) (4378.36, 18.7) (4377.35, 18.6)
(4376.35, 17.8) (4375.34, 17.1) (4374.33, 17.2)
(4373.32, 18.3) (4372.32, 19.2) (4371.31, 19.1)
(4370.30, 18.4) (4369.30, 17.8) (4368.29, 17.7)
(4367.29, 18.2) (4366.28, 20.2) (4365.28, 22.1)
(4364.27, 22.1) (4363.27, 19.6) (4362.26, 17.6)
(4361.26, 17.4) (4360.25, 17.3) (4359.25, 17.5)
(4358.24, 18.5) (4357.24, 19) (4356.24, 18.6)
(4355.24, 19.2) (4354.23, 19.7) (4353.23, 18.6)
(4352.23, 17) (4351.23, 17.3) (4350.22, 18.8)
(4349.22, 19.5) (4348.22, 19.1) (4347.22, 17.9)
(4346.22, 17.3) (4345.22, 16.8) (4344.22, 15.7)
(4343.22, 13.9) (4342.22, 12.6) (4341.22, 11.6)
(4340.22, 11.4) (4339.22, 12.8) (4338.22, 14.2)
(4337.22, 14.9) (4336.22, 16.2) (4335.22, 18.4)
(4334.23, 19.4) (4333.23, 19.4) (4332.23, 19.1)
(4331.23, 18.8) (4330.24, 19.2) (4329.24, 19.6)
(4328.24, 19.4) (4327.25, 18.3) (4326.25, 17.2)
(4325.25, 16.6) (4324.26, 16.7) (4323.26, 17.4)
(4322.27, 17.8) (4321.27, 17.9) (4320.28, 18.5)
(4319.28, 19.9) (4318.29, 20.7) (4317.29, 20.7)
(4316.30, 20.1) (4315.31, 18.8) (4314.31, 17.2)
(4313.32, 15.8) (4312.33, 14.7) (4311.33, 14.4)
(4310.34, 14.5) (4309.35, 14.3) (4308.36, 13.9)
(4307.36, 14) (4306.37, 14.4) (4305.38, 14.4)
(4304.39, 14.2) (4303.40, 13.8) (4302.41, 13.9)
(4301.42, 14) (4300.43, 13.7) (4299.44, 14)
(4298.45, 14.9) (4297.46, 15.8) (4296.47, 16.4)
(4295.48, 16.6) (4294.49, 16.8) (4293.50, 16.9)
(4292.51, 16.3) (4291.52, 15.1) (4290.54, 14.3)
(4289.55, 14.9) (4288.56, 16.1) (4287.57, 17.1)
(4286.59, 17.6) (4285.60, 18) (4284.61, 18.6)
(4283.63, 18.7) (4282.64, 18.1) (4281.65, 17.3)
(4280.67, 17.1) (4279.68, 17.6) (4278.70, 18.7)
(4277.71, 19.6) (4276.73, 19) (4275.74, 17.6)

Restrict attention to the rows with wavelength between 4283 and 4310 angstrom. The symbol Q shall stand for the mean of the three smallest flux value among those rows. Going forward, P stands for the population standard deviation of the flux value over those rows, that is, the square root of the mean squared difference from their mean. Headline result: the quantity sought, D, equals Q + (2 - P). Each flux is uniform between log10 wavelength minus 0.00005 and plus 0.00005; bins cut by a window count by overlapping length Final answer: 14.2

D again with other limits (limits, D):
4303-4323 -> 13.4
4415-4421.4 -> 19.3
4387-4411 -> 17.6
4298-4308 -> 15.5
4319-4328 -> 17.9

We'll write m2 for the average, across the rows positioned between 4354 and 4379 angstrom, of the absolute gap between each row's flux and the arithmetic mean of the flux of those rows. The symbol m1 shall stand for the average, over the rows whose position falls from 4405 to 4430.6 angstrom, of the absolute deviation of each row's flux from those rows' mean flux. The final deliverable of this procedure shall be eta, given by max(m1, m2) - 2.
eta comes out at -1.0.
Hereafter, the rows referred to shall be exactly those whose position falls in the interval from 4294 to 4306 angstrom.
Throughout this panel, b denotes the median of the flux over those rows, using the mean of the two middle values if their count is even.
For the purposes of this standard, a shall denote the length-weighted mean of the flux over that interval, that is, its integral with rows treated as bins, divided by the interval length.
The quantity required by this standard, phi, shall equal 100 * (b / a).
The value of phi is 96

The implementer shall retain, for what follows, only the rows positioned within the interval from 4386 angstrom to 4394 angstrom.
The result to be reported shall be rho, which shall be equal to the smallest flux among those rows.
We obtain 17.4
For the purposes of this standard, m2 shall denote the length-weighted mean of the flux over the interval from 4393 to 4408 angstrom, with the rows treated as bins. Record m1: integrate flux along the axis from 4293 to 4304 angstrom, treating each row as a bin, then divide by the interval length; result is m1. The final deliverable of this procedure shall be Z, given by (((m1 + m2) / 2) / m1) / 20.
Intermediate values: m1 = 15.1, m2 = 18.6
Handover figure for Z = 0.056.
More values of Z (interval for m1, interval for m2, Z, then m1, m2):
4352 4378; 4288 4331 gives 0.047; 18.6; 16.4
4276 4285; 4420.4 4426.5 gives 0.052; 18.3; 19.9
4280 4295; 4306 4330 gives 0.051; 16.9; 17.2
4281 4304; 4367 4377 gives 0.053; 16.0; 18.1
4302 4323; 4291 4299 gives 0.050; 16.4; 16.1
